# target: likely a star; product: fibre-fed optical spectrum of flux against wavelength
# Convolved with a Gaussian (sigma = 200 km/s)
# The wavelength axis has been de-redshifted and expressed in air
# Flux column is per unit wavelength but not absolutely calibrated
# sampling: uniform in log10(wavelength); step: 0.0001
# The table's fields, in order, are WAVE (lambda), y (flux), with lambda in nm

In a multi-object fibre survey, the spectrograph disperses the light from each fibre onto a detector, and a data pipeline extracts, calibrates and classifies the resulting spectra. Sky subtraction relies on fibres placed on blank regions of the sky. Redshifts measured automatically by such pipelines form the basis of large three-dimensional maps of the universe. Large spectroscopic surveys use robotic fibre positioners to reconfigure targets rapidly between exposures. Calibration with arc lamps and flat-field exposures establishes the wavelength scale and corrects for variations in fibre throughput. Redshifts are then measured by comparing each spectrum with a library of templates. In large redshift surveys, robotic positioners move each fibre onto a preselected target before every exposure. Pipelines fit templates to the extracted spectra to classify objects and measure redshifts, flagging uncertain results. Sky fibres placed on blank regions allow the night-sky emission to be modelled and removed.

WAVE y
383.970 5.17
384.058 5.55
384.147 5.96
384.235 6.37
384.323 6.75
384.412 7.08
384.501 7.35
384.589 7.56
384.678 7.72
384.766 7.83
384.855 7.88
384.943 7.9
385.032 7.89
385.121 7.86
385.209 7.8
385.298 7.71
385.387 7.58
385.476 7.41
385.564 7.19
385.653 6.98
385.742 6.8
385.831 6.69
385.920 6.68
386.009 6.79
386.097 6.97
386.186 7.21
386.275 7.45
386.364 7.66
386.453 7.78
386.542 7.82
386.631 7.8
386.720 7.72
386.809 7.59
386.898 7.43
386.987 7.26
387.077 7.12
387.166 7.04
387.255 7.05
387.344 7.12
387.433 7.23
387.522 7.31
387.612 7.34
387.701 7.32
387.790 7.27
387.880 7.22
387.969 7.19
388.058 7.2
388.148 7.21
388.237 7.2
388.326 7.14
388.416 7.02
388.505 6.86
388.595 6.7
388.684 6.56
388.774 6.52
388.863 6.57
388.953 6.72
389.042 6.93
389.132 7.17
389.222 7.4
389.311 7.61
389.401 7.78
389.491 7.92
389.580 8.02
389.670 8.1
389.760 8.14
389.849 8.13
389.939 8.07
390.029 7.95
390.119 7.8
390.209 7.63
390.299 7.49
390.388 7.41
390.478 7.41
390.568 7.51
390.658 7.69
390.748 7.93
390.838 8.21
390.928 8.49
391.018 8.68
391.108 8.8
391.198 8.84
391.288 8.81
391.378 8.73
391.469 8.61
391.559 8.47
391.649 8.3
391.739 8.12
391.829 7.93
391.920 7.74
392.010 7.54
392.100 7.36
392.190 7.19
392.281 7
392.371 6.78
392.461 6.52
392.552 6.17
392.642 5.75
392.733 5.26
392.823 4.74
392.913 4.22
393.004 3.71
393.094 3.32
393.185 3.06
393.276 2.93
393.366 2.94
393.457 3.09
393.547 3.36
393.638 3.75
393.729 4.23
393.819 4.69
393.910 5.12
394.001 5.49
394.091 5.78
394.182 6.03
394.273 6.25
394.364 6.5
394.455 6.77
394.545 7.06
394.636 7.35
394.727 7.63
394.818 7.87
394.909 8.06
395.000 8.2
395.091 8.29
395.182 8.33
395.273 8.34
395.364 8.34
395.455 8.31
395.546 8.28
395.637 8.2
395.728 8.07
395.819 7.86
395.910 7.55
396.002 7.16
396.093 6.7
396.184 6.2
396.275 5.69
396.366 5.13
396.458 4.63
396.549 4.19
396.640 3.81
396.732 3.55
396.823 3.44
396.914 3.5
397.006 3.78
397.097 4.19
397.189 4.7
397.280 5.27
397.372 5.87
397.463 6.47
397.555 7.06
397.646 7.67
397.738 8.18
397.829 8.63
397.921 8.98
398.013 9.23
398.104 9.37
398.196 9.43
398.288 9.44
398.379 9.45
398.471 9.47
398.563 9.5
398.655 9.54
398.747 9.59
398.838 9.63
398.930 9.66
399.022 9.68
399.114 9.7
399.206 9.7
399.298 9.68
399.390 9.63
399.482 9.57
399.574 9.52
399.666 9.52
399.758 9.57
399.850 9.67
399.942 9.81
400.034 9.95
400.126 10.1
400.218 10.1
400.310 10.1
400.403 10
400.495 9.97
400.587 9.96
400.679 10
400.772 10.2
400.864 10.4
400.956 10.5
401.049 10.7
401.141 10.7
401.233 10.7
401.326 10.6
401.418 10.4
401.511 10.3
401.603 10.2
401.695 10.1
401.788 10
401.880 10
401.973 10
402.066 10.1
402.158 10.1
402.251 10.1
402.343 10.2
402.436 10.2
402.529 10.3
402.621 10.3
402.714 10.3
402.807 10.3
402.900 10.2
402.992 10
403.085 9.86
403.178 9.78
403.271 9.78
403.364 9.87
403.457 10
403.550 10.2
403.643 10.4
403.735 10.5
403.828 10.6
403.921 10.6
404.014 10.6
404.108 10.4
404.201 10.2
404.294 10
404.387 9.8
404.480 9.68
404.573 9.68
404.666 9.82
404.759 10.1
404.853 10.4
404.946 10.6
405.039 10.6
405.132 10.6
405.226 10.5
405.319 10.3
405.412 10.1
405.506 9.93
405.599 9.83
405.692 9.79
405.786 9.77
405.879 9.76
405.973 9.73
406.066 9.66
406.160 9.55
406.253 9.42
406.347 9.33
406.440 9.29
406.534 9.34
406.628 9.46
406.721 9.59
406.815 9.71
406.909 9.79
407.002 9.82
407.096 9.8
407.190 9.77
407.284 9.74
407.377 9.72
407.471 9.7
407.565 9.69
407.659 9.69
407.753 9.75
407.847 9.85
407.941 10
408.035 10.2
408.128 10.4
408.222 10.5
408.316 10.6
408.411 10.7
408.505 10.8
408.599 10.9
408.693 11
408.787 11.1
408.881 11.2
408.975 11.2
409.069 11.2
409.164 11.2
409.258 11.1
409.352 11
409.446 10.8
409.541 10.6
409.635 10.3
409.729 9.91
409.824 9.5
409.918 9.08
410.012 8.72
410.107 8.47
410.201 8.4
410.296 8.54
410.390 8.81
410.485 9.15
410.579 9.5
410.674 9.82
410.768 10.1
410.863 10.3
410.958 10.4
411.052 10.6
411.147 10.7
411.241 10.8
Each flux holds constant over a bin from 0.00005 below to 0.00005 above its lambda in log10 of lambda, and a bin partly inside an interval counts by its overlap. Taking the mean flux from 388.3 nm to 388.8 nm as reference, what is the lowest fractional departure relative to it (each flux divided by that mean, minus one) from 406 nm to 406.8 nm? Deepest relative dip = 0.37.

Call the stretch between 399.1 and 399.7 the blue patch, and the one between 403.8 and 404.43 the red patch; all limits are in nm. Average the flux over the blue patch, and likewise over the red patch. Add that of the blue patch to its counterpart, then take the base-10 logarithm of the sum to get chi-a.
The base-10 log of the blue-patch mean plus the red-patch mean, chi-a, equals 1.30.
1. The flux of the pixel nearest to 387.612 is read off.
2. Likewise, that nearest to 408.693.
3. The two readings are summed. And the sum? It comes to 18.3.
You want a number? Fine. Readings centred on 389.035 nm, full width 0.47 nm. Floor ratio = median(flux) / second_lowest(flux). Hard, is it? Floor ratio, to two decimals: 1.03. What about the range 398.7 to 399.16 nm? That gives 1.00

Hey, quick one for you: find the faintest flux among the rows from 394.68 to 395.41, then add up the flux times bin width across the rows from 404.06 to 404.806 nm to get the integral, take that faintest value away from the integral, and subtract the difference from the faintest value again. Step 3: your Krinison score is 7.8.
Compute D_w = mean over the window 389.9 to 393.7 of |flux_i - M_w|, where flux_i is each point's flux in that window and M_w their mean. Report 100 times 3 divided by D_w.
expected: 180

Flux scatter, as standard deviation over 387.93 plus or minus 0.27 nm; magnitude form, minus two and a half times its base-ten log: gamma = 3.3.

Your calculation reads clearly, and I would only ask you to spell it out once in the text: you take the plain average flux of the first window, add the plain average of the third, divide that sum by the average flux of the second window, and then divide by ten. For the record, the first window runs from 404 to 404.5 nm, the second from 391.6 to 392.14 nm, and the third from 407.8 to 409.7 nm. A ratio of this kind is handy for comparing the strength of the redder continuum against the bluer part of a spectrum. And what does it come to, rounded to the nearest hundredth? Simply 0.27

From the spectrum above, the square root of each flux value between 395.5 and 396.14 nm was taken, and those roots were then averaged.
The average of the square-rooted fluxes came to 2.8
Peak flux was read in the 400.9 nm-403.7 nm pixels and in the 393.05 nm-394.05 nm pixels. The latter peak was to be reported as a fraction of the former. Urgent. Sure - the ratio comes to 0.51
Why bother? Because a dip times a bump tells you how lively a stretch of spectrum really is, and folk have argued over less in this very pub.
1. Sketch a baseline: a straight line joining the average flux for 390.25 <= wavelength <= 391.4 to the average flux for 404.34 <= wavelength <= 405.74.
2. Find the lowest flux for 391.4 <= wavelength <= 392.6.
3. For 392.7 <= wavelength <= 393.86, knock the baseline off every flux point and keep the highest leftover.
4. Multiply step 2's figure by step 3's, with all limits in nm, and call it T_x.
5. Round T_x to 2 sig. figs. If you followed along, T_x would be -19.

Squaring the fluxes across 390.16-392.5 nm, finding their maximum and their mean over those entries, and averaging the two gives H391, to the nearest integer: 70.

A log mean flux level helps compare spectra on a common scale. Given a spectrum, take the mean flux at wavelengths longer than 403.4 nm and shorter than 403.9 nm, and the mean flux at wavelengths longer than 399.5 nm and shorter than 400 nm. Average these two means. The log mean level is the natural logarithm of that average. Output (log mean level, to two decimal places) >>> 2.30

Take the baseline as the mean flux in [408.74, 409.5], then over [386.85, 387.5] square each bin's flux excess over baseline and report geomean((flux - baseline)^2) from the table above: 15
